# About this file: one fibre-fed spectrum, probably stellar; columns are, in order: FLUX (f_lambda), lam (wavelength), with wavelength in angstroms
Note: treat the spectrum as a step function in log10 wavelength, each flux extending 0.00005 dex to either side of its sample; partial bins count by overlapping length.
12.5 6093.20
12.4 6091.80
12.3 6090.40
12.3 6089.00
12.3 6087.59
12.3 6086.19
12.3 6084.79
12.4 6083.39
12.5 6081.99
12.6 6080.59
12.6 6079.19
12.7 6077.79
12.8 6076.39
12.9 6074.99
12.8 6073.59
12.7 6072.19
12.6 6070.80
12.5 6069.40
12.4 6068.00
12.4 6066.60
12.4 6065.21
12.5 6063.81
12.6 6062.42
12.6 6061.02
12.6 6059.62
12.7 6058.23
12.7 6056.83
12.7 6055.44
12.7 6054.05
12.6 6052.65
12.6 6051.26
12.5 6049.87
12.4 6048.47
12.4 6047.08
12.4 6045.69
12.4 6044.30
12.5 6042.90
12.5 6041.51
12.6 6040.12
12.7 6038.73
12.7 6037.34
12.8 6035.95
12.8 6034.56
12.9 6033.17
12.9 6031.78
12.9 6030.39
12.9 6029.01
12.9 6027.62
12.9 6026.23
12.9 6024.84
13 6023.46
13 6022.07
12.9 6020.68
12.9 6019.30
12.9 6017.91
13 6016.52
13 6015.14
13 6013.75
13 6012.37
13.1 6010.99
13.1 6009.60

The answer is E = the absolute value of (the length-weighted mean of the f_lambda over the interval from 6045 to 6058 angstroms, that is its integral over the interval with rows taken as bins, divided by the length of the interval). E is 12.56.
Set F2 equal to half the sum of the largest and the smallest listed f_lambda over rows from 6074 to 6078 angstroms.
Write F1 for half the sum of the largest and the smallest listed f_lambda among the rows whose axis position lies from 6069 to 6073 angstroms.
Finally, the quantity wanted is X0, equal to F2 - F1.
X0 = 0.2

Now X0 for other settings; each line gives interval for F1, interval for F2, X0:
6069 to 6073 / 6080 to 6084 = -0.1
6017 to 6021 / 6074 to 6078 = -0.1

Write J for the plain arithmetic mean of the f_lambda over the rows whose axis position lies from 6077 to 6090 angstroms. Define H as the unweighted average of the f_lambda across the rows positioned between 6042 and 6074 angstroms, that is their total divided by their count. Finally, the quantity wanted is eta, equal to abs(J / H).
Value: 0.99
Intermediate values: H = 12.6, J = 12.4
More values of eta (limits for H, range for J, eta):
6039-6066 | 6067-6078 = 1.01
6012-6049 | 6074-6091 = 0.98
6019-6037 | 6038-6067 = 0.97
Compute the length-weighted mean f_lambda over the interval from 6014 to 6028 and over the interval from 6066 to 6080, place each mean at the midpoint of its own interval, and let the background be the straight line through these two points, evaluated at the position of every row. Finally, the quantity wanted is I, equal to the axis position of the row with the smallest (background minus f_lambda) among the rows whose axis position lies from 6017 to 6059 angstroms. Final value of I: 6023.46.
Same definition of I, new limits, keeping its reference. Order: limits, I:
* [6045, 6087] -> 6074.99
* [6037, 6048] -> 6038.73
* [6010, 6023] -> 6010.99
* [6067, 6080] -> 6074.99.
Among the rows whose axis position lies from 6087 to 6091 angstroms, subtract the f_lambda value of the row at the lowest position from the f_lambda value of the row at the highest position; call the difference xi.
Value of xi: 0.00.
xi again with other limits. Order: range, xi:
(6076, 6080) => -0.20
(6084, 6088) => 0.00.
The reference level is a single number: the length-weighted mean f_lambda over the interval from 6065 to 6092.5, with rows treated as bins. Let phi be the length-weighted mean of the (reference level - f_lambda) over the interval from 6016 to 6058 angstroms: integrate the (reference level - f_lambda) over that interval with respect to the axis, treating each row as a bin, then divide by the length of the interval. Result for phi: -0.22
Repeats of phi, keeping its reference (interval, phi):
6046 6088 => -0.05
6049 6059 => -0.12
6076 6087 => 0.00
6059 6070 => 0.01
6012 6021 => -0.44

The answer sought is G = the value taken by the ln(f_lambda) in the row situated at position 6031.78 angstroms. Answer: 2.56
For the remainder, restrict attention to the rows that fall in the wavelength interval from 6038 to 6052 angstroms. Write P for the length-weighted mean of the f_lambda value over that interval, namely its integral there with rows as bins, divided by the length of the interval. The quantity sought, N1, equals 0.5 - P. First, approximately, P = 12.5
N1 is -12.0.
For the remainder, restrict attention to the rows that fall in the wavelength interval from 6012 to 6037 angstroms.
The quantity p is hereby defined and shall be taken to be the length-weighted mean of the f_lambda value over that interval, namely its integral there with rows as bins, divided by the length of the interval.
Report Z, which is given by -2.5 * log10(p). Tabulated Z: -2.78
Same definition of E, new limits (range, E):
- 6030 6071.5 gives 12.60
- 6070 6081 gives 12.71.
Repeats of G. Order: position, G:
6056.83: 2.54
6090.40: 2.51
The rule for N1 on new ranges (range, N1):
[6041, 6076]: -12.1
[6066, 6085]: -12.1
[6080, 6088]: -11.9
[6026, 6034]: -12.4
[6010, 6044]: -12.4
